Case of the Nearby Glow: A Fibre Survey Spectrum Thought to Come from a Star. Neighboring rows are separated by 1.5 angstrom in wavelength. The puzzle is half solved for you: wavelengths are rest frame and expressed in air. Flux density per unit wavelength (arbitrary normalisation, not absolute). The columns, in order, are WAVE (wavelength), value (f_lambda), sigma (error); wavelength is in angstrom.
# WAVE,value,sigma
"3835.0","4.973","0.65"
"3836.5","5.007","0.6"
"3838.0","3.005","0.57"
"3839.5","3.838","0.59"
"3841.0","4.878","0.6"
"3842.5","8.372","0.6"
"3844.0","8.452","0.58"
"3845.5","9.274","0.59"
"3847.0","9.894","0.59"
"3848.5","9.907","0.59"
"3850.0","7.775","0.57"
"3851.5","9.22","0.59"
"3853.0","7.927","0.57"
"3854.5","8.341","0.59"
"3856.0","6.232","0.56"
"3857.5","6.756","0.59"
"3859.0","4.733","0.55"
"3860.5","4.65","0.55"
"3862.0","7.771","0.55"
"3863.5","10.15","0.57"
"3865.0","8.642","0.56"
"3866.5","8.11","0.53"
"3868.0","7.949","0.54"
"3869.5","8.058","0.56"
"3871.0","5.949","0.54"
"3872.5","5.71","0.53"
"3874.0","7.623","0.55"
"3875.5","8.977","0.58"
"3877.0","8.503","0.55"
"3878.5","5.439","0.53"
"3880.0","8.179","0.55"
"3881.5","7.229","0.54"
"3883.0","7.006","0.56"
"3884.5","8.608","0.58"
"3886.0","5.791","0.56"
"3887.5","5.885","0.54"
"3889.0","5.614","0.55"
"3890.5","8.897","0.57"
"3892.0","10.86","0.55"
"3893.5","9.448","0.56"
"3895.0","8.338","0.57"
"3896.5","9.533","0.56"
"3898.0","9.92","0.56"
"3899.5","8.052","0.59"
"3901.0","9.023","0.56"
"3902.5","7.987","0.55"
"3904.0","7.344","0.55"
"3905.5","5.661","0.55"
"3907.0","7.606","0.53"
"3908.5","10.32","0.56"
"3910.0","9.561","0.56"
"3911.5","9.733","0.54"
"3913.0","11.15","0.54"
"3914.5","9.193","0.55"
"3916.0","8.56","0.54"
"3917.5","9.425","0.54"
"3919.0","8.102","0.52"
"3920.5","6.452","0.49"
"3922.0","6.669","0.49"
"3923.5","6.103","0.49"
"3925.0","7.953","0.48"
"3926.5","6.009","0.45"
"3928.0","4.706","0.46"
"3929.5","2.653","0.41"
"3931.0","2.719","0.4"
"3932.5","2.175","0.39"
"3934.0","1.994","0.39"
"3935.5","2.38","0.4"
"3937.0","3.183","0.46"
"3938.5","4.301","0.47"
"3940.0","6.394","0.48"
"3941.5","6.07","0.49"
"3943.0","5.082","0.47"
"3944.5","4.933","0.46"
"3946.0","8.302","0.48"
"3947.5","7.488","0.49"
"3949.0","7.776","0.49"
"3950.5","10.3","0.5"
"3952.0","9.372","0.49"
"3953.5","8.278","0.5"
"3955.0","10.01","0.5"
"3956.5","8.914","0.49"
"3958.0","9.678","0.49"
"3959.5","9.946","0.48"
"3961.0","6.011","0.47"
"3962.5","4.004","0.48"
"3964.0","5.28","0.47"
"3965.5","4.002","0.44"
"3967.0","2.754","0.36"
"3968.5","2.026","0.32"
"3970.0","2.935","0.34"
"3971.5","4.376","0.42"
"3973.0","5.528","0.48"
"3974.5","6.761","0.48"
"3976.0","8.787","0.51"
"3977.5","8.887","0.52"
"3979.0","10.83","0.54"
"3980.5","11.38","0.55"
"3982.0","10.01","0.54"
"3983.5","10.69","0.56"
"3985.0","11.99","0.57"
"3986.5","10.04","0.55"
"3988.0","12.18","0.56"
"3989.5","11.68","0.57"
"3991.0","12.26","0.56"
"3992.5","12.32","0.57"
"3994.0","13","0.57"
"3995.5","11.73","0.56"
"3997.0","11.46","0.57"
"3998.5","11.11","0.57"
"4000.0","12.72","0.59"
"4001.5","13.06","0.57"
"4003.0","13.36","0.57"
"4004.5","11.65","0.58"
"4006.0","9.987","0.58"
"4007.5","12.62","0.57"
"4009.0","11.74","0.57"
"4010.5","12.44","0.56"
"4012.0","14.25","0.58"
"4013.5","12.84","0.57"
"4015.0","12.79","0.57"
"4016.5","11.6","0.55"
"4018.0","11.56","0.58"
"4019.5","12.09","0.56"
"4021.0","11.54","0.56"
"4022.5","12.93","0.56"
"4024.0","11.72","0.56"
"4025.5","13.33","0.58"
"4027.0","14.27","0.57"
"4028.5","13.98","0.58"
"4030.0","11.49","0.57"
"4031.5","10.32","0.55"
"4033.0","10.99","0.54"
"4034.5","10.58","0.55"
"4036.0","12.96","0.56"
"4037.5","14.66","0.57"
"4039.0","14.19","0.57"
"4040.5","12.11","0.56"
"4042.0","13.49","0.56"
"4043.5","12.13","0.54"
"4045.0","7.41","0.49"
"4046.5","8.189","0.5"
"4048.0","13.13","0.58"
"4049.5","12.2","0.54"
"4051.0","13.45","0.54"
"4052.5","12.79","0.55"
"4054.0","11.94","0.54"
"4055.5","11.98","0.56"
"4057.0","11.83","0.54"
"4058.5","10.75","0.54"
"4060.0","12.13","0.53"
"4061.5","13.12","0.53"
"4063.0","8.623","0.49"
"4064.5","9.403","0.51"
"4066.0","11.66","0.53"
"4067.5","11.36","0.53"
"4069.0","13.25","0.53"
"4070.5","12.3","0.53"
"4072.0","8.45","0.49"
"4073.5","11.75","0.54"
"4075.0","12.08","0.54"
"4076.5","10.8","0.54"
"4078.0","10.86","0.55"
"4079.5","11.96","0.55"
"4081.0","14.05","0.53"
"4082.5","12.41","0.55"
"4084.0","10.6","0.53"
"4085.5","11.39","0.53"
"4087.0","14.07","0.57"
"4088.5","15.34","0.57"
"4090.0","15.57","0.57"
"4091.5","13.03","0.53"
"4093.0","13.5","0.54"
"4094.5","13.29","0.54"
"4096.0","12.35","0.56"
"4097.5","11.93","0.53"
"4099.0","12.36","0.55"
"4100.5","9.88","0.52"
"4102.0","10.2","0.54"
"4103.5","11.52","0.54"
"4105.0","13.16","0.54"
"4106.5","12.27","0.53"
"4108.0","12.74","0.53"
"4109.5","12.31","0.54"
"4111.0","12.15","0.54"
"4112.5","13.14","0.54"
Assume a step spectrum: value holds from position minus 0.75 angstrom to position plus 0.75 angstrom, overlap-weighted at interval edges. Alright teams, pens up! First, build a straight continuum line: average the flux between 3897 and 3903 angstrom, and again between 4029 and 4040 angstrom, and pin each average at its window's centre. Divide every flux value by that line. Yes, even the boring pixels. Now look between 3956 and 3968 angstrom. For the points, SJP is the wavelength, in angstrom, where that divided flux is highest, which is 3959.5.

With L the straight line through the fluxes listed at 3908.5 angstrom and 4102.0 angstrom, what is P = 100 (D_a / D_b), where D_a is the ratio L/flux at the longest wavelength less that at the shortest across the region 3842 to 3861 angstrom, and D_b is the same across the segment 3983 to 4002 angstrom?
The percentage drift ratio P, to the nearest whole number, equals -564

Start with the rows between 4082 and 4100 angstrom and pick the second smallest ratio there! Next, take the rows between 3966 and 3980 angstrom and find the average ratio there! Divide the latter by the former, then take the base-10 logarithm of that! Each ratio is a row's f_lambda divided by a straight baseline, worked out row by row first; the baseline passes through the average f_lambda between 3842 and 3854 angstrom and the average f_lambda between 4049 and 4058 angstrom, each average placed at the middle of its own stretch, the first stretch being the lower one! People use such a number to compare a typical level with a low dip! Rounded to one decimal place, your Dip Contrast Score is -0.2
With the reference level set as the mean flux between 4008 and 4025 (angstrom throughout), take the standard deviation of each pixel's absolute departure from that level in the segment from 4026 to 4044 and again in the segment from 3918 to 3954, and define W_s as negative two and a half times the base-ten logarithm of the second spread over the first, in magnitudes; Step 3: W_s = -1.3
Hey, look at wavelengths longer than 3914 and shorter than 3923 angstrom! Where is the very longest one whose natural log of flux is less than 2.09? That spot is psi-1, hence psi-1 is 3922.0 angstrom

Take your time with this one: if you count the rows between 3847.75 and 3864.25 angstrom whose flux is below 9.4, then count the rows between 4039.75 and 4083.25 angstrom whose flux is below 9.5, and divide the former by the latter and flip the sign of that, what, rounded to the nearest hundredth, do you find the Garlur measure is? -1.80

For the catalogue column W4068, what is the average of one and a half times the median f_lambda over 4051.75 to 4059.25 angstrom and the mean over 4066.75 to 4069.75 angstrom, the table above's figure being 15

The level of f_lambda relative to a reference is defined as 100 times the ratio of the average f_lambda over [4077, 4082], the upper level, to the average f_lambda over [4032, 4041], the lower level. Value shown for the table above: 98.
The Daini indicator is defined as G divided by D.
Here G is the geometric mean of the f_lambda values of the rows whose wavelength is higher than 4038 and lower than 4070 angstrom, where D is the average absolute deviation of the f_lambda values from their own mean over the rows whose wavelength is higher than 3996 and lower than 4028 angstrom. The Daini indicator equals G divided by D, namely 14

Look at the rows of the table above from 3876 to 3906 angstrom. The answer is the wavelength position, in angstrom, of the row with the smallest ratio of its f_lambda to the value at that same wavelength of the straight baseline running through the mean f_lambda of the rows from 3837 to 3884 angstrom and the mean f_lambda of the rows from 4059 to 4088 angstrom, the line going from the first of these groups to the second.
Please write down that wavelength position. 3905.5 angstrom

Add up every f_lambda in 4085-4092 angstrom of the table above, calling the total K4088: 69.4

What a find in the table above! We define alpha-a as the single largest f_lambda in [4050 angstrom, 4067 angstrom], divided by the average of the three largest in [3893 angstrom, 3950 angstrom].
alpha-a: 1.29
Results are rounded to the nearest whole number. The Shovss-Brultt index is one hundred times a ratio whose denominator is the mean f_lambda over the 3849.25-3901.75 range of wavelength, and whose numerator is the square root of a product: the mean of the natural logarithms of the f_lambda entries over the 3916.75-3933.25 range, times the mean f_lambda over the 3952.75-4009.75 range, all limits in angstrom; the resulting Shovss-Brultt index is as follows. 51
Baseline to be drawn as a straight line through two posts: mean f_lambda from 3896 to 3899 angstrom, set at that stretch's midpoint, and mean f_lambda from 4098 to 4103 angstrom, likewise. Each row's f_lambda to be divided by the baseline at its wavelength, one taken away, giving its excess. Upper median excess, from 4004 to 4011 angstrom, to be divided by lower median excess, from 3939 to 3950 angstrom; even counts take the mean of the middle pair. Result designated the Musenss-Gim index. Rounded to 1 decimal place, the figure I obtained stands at -0.4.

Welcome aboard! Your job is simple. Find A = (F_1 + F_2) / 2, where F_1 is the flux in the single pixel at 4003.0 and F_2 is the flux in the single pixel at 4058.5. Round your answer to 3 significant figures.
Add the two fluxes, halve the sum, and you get 12.1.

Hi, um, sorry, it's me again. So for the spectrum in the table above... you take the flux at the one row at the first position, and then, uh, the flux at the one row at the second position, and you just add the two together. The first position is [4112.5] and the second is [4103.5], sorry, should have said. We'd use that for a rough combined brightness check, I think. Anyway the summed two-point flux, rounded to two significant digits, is 25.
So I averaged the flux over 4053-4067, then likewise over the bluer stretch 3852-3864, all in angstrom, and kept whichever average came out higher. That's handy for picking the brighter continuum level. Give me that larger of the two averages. 11.3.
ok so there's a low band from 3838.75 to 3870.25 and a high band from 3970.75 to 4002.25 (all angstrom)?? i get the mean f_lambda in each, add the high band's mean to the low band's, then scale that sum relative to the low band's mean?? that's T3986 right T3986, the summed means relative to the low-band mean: 2.4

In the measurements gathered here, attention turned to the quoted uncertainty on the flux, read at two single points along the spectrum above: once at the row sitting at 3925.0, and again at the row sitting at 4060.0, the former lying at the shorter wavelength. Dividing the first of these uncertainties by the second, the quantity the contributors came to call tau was 0.91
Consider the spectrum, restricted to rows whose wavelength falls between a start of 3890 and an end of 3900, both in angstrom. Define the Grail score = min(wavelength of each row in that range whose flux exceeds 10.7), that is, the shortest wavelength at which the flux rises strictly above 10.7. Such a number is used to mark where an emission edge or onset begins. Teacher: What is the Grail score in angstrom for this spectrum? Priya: 3892.0 angstrom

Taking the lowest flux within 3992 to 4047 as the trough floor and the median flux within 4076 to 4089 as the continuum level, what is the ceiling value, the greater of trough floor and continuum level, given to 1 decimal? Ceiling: 12.0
